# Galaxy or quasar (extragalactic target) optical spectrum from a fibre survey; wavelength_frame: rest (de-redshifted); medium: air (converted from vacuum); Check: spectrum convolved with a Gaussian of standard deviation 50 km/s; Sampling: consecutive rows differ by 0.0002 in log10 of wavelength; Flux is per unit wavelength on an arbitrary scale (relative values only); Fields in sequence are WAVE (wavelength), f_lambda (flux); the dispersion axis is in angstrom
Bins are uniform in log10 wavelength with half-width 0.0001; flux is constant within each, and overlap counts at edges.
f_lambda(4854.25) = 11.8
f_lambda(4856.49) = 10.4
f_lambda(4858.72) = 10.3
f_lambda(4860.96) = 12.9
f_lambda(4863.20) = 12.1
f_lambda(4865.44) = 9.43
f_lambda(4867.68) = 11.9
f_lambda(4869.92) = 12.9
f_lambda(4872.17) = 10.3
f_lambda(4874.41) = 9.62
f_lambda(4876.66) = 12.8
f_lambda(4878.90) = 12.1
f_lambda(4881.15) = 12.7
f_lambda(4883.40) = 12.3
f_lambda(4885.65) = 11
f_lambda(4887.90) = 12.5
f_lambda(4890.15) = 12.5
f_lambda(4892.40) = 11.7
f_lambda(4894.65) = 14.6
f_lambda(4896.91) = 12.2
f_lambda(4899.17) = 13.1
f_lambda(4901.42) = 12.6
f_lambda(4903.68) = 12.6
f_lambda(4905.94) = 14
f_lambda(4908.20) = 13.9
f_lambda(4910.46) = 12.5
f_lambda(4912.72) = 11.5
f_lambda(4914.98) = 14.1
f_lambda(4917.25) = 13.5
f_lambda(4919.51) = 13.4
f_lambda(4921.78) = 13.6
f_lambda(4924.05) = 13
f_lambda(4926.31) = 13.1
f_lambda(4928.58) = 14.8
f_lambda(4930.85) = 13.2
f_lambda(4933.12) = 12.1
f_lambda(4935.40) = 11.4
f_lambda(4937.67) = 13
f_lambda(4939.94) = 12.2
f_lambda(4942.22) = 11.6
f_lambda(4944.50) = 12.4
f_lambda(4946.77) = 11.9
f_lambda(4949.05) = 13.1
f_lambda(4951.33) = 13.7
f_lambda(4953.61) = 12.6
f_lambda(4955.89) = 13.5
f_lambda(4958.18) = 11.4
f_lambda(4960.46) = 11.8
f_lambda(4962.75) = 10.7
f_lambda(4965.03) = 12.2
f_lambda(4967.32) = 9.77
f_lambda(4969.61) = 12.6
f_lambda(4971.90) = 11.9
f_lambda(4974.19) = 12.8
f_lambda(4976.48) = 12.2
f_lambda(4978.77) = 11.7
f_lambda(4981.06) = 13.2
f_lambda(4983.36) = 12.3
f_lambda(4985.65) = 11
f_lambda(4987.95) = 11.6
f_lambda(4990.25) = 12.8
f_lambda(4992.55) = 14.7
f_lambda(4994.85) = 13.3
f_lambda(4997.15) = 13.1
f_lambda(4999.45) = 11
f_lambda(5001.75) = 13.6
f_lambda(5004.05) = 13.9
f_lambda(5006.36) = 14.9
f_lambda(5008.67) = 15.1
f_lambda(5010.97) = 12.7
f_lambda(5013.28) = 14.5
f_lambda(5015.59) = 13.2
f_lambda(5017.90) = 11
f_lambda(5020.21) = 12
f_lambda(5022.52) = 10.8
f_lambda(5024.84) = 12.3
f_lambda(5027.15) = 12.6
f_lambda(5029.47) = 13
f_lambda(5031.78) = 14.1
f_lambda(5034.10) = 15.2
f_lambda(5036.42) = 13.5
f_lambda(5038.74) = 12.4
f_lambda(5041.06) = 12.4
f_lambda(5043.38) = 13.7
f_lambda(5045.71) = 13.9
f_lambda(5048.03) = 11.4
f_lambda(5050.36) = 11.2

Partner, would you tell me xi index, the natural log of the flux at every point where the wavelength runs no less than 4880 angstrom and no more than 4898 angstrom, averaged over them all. 2.52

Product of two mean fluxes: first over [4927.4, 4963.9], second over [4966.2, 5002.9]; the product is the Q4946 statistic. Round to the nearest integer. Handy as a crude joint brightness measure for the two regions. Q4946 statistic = 154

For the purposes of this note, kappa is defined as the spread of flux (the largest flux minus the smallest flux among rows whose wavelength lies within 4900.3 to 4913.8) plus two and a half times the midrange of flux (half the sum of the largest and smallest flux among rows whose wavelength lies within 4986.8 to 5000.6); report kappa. 34.6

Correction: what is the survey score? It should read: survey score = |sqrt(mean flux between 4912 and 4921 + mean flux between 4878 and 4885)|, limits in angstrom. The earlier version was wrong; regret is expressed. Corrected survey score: 5.05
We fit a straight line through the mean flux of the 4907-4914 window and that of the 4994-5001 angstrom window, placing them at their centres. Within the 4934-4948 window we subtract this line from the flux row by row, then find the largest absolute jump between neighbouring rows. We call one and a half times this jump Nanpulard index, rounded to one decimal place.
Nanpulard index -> 2.4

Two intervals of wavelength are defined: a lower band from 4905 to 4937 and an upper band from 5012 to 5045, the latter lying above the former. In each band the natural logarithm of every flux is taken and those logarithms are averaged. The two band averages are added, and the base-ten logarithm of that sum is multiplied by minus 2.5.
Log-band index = -1.775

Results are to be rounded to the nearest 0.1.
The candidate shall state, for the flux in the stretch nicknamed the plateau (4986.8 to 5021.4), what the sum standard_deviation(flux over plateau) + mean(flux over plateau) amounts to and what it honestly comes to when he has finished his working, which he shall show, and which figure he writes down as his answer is 14.5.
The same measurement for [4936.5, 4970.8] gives 13.2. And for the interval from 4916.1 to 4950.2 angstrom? 13.7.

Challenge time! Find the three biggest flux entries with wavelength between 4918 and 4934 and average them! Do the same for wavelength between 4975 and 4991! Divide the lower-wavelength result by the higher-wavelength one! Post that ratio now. 1.09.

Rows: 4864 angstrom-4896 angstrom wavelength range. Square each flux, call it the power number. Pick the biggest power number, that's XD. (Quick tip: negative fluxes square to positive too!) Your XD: 213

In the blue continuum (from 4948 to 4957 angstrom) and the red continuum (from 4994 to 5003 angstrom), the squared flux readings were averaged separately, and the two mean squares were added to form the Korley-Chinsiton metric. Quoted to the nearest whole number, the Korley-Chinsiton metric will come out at 339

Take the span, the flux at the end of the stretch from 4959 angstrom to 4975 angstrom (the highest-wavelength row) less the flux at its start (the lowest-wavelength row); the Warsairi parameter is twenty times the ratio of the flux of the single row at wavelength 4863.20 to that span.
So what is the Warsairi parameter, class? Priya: 242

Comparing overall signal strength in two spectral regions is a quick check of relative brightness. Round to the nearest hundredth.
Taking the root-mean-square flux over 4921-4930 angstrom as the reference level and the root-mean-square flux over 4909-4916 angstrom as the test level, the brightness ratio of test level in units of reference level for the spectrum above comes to 0.93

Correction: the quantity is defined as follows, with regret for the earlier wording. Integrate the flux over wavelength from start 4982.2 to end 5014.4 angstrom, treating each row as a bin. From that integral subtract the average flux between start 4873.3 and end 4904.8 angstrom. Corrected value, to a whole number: 412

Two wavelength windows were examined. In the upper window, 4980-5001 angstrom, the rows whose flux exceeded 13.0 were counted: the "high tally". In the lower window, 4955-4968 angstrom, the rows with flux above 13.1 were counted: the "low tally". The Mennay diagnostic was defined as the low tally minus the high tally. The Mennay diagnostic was -3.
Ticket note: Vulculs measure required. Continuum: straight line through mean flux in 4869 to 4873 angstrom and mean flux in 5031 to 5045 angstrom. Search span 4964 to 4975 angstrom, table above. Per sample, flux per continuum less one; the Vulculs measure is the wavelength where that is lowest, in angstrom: 4967.32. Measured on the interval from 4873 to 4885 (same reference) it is 4874.41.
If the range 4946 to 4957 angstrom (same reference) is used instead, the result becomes 4946.77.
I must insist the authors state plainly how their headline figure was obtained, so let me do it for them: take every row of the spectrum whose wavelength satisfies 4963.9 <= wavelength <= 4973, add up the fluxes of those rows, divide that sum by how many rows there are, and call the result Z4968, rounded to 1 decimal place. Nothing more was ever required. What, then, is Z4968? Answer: 11.6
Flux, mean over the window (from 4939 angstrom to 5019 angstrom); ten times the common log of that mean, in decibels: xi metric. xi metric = 11.0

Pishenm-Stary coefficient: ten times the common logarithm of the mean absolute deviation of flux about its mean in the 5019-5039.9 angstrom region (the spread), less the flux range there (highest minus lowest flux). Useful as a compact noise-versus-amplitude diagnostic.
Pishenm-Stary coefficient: -4.61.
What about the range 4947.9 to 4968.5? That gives -3.77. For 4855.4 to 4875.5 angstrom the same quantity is -2.66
